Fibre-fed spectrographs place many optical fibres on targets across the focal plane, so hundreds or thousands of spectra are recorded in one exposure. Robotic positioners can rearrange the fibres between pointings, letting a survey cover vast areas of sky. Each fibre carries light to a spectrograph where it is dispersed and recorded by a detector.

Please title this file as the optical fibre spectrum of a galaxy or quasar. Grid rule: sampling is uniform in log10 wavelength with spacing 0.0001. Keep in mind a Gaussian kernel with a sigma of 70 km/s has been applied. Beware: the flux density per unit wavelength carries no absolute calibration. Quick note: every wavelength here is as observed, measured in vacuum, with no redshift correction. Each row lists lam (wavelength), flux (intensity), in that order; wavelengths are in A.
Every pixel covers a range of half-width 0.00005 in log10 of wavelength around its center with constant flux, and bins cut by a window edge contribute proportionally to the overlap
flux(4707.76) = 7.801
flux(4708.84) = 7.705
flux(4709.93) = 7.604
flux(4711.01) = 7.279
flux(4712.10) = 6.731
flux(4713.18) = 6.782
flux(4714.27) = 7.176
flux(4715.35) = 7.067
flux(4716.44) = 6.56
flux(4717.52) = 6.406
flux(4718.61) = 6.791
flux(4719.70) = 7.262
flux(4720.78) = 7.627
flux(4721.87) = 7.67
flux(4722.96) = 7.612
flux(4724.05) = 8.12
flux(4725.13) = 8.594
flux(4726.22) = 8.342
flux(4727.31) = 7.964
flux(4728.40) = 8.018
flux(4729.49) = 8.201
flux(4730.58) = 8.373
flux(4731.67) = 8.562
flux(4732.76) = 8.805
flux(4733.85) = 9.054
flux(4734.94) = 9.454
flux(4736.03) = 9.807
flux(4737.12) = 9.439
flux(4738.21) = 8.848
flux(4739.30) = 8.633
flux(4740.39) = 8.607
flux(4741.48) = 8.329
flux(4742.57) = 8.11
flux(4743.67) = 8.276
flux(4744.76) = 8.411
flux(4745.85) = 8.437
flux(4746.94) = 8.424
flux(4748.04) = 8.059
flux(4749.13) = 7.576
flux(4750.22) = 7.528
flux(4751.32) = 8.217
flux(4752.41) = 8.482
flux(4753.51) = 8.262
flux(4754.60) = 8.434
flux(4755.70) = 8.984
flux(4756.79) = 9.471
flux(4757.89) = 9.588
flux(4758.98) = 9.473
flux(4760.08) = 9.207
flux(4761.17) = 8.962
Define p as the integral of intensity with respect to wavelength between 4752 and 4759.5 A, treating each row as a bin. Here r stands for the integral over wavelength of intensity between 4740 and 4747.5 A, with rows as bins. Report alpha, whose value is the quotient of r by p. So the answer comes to 0.93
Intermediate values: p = 67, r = 62.7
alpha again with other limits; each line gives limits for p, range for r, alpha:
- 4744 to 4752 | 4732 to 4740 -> 1.13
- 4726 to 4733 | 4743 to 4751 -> 1.12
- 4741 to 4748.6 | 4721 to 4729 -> 1.02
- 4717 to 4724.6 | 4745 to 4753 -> 1.16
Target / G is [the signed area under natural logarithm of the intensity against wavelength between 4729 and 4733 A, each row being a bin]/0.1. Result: 85.4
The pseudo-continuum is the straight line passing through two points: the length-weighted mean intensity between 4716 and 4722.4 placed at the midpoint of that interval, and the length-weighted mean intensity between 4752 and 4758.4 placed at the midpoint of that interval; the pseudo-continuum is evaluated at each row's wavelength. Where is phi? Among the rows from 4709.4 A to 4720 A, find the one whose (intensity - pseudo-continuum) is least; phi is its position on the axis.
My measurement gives 4717.52 A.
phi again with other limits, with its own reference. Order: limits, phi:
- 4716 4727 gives 4717.52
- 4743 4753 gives 4750.22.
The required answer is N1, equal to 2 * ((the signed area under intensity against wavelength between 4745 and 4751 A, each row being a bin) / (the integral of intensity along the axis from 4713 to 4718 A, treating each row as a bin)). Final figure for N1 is 2.83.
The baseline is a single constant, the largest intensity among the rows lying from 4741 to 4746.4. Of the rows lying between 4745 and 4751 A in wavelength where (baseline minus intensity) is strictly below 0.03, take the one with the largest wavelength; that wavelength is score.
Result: 4746.94 A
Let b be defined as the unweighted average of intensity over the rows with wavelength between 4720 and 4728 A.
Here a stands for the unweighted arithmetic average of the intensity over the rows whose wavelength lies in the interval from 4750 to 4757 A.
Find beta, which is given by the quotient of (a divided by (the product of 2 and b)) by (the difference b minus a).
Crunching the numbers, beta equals -1.1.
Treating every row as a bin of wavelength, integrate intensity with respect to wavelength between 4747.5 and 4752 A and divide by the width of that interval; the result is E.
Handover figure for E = 7.9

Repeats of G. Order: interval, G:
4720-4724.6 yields 94.2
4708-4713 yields 99.5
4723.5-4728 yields 94.9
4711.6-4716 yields 85.2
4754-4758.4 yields 97.1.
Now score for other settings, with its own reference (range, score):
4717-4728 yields 4725.13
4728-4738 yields 4737.12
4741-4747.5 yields 4746.94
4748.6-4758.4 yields 4757.89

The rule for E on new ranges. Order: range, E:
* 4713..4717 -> 6.9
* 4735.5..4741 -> 9.1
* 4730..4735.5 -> 8.8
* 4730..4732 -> 8.4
